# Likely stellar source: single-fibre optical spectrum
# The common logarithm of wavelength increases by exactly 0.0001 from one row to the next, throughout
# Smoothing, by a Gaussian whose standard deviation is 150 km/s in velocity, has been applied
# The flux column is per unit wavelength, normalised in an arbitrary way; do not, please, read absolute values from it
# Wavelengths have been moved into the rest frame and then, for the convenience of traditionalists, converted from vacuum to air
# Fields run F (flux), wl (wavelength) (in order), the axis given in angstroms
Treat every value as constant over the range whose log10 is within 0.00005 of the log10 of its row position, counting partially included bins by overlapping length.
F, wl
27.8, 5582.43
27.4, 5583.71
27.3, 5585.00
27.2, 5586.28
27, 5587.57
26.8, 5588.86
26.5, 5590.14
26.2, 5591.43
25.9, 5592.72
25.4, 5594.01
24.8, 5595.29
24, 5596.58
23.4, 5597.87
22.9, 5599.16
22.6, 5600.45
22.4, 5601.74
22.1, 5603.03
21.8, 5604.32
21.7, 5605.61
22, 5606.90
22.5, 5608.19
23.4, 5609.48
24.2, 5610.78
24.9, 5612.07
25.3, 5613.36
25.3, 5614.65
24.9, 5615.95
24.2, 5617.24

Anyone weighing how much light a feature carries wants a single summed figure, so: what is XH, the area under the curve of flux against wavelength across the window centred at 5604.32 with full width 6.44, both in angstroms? 142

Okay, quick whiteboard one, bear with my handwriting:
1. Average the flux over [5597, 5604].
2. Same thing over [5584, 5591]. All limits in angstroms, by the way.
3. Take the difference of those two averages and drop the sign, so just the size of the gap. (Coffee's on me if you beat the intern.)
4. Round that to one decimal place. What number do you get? 4.3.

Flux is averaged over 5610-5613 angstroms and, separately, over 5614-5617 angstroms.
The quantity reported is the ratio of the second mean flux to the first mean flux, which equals 1.02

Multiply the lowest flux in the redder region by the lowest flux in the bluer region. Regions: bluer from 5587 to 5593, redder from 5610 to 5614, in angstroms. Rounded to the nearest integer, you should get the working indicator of 627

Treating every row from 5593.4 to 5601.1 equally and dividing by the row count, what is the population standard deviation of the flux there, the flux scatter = 1.0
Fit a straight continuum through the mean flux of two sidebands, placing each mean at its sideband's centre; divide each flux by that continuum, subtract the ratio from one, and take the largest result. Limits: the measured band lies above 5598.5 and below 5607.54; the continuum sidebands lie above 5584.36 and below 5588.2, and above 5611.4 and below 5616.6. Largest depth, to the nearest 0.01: 0.16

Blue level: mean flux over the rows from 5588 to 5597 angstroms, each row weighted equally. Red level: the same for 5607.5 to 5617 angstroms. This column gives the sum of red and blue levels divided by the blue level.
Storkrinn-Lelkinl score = 1.95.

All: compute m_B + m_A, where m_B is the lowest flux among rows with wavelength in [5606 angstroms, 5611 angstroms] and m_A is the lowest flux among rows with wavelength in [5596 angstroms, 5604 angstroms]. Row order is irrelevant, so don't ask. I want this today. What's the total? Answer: 44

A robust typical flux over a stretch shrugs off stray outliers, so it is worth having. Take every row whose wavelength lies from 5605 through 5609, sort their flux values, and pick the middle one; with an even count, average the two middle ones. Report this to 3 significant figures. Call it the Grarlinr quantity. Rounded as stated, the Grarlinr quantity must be 22.0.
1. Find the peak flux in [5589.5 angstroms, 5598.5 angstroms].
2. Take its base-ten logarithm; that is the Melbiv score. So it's 1.42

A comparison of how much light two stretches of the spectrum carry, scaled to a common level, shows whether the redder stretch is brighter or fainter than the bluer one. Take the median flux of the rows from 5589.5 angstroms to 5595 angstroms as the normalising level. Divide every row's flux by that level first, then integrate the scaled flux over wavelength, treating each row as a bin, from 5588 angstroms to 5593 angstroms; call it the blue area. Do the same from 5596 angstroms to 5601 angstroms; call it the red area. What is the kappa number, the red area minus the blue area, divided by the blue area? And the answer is -0.12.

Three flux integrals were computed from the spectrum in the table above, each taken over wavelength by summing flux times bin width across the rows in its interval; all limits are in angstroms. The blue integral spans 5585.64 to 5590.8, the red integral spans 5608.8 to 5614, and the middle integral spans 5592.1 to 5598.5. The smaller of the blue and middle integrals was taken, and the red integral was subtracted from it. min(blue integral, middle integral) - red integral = 12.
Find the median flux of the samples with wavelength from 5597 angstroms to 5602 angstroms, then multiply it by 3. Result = 68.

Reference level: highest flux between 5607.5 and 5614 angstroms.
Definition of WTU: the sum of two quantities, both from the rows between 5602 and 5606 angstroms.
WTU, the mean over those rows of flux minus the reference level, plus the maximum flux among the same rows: 19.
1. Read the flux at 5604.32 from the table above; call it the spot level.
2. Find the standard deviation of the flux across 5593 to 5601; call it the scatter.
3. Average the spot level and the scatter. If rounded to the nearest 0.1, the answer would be 11.4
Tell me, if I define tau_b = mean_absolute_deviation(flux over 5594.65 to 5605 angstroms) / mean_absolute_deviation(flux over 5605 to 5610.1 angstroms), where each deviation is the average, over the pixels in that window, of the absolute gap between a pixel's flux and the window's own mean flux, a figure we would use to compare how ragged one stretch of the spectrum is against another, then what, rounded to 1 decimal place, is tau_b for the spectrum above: 1.5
